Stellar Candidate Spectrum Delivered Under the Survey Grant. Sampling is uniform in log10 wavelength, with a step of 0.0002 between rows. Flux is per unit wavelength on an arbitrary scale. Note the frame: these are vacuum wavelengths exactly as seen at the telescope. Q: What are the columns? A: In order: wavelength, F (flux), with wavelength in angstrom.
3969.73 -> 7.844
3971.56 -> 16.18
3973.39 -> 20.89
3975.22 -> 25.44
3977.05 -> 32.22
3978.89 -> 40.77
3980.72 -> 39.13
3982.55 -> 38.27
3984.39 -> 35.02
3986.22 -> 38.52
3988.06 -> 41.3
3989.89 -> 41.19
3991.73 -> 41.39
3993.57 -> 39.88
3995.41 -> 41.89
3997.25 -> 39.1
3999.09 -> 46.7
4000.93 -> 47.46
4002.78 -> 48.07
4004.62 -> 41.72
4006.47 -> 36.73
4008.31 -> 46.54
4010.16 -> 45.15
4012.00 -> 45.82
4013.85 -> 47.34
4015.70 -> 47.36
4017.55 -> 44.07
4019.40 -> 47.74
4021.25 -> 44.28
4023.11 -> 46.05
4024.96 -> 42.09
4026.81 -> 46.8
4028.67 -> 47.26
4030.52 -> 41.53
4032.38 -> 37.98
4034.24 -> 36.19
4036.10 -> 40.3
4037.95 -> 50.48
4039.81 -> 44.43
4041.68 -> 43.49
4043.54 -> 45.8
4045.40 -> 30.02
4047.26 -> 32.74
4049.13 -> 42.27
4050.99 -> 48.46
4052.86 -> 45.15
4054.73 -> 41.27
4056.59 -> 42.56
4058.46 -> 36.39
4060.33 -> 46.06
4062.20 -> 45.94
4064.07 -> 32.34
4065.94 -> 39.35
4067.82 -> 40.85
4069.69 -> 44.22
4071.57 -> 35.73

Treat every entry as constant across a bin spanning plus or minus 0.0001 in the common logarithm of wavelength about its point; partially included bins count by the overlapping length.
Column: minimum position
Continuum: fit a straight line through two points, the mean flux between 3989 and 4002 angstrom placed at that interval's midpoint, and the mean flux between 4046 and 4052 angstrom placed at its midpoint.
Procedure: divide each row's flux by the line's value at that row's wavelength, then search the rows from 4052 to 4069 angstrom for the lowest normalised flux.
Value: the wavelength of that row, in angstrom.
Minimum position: 4064.07 angstrom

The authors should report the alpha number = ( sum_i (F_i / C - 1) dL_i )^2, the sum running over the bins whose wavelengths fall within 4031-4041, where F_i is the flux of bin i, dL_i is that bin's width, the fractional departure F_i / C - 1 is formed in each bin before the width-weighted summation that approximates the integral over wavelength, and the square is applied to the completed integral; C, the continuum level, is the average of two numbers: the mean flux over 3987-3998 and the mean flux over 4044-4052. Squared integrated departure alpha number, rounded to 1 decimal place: 0.3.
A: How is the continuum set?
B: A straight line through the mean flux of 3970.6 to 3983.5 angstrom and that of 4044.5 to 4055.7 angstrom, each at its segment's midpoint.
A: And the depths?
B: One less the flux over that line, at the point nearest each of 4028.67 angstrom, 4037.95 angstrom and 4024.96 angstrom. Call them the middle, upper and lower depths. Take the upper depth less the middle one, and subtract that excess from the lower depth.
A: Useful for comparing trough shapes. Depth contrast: -0.10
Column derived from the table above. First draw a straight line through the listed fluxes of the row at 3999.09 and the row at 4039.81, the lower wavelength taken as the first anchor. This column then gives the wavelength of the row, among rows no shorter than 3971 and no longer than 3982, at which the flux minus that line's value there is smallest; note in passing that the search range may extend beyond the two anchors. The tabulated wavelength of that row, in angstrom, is 3971.56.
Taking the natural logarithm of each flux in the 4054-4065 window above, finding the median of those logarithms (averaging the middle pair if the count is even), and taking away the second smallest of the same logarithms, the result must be 0.141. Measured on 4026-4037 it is 0.074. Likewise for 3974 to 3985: 0.128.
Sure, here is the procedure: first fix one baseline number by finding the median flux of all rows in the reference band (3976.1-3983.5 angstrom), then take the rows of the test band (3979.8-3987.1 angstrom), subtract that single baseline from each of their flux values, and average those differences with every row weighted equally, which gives -1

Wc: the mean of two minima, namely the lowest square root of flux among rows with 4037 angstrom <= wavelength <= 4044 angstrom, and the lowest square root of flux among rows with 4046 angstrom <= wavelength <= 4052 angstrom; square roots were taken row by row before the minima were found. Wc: 6.16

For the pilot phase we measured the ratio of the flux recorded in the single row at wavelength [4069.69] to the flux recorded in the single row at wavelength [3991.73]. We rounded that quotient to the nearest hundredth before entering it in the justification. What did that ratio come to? 1.07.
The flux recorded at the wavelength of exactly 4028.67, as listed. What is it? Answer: 47.26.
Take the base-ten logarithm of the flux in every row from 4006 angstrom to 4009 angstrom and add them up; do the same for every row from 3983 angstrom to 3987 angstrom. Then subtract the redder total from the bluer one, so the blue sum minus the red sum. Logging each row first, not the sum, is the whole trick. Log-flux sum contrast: -0.10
